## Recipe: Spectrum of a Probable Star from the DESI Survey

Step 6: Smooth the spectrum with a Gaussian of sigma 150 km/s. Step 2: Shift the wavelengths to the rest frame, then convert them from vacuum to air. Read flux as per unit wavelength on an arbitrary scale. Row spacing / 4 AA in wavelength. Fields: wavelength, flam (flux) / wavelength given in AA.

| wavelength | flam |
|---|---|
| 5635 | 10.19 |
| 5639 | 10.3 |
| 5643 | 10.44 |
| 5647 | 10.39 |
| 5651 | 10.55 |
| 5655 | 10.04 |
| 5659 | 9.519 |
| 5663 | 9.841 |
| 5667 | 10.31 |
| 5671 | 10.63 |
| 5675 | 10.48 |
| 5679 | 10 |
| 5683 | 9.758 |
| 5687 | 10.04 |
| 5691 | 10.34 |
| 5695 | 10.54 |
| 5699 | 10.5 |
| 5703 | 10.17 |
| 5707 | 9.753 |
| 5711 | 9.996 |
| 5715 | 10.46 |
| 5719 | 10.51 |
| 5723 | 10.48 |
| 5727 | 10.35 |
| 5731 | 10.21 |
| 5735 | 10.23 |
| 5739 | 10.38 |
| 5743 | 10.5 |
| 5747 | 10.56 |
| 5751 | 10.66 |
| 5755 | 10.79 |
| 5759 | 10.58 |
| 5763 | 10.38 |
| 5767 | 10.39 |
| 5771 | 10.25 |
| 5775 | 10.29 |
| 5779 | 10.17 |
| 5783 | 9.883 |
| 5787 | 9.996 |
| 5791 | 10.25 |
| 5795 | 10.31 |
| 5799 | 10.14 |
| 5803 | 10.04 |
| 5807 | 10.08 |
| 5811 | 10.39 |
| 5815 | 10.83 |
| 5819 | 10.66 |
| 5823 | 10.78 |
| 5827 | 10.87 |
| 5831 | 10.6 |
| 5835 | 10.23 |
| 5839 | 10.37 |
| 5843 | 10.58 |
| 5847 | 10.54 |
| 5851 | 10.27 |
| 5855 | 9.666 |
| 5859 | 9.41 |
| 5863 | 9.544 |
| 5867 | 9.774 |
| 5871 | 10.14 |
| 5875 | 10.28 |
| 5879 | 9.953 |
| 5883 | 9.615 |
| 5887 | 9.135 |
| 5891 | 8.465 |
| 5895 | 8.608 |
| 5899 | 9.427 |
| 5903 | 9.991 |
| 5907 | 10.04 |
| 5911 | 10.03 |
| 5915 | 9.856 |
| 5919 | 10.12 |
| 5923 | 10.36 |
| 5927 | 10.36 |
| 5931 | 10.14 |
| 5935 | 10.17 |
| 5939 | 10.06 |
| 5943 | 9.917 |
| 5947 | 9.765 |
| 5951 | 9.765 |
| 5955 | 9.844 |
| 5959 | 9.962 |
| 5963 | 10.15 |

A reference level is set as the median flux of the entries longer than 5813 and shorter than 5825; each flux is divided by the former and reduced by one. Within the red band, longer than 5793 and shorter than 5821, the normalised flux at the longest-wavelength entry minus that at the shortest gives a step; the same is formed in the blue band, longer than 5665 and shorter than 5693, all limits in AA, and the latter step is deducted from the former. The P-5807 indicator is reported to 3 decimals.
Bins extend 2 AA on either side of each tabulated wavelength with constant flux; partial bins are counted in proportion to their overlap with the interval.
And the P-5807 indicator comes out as 0.030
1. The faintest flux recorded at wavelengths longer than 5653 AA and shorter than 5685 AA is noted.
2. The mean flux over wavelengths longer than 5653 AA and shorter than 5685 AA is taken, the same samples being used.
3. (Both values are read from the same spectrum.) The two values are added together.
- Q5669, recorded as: 19.6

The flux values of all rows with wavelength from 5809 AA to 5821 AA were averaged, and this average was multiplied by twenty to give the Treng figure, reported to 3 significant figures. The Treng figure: 213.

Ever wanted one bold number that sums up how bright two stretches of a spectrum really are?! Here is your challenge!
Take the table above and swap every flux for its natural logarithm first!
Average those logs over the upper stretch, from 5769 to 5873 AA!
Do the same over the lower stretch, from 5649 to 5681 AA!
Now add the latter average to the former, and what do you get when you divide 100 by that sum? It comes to 21.53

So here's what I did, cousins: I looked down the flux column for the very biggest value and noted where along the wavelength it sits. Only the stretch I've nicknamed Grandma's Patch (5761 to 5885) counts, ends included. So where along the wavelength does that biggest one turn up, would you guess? 5827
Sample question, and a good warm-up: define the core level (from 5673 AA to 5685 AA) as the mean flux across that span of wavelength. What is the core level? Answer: 10.1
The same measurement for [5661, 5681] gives 10.3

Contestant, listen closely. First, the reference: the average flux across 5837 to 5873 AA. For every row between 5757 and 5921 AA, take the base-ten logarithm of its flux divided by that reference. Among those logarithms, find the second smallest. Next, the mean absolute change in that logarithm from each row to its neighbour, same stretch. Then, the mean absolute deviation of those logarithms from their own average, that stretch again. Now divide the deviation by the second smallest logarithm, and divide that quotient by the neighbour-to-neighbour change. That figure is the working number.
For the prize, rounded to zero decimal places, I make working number -24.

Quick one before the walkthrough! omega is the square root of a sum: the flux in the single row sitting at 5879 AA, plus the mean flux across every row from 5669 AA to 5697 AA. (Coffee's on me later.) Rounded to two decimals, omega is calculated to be 4.50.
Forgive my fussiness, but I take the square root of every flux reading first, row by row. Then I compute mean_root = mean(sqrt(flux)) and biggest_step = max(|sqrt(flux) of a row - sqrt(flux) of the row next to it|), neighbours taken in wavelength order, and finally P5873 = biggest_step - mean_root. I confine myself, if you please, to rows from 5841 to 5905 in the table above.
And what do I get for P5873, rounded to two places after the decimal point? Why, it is -2.98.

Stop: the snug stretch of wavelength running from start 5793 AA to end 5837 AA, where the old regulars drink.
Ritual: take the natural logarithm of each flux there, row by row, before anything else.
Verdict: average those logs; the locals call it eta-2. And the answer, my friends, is 2.35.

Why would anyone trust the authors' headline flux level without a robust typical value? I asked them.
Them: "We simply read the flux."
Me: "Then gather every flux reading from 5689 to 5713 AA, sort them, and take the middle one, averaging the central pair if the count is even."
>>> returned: 10.3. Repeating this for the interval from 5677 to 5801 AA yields 10.3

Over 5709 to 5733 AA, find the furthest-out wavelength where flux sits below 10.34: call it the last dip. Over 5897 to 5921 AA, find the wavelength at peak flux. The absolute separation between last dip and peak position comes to 188 AA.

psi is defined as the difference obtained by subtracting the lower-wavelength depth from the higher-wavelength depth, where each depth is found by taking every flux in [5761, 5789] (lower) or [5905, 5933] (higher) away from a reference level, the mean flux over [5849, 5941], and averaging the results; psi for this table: 0.1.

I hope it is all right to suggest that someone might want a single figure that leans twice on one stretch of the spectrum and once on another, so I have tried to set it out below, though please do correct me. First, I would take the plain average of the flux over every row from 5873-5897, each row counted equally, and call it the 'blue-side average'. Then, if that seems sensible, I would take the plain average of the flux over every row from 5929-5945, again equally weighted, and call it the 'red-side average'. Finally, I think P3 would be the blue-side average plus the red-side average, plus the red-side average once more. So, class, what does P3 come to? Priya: 29.5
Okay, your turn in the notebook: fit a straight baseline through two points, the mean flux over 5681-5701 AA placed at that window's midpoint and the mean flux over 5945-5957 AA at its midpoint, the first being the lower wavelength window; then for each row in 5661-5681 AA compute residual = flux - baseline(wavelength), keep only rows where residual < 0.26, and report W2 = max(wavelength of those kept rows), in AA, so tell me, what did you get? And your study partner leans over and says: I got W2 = 5679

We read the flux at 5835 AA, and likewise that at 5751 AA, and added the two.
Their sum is 20.9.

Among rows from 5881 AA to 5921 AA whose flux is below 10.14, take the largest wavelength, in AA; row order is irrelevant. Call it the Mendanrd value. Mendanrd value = 5919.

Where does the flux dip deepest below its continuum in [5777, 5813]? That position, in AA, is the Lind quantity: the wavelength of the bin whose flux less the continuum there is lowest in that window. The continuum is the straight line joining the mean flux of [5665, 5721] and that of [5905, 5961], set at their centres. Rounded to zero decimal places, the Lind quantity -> 5783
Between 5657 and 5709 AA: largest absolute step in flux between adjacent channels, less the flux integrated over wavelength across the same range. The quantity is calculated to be -527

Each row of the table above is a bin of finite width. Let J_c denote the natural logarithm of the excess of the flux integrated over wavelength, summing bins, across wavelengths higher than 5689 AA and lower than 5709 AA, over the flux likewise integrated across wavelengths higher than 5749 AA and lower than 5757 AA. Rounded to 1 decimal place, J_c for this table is 4.8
